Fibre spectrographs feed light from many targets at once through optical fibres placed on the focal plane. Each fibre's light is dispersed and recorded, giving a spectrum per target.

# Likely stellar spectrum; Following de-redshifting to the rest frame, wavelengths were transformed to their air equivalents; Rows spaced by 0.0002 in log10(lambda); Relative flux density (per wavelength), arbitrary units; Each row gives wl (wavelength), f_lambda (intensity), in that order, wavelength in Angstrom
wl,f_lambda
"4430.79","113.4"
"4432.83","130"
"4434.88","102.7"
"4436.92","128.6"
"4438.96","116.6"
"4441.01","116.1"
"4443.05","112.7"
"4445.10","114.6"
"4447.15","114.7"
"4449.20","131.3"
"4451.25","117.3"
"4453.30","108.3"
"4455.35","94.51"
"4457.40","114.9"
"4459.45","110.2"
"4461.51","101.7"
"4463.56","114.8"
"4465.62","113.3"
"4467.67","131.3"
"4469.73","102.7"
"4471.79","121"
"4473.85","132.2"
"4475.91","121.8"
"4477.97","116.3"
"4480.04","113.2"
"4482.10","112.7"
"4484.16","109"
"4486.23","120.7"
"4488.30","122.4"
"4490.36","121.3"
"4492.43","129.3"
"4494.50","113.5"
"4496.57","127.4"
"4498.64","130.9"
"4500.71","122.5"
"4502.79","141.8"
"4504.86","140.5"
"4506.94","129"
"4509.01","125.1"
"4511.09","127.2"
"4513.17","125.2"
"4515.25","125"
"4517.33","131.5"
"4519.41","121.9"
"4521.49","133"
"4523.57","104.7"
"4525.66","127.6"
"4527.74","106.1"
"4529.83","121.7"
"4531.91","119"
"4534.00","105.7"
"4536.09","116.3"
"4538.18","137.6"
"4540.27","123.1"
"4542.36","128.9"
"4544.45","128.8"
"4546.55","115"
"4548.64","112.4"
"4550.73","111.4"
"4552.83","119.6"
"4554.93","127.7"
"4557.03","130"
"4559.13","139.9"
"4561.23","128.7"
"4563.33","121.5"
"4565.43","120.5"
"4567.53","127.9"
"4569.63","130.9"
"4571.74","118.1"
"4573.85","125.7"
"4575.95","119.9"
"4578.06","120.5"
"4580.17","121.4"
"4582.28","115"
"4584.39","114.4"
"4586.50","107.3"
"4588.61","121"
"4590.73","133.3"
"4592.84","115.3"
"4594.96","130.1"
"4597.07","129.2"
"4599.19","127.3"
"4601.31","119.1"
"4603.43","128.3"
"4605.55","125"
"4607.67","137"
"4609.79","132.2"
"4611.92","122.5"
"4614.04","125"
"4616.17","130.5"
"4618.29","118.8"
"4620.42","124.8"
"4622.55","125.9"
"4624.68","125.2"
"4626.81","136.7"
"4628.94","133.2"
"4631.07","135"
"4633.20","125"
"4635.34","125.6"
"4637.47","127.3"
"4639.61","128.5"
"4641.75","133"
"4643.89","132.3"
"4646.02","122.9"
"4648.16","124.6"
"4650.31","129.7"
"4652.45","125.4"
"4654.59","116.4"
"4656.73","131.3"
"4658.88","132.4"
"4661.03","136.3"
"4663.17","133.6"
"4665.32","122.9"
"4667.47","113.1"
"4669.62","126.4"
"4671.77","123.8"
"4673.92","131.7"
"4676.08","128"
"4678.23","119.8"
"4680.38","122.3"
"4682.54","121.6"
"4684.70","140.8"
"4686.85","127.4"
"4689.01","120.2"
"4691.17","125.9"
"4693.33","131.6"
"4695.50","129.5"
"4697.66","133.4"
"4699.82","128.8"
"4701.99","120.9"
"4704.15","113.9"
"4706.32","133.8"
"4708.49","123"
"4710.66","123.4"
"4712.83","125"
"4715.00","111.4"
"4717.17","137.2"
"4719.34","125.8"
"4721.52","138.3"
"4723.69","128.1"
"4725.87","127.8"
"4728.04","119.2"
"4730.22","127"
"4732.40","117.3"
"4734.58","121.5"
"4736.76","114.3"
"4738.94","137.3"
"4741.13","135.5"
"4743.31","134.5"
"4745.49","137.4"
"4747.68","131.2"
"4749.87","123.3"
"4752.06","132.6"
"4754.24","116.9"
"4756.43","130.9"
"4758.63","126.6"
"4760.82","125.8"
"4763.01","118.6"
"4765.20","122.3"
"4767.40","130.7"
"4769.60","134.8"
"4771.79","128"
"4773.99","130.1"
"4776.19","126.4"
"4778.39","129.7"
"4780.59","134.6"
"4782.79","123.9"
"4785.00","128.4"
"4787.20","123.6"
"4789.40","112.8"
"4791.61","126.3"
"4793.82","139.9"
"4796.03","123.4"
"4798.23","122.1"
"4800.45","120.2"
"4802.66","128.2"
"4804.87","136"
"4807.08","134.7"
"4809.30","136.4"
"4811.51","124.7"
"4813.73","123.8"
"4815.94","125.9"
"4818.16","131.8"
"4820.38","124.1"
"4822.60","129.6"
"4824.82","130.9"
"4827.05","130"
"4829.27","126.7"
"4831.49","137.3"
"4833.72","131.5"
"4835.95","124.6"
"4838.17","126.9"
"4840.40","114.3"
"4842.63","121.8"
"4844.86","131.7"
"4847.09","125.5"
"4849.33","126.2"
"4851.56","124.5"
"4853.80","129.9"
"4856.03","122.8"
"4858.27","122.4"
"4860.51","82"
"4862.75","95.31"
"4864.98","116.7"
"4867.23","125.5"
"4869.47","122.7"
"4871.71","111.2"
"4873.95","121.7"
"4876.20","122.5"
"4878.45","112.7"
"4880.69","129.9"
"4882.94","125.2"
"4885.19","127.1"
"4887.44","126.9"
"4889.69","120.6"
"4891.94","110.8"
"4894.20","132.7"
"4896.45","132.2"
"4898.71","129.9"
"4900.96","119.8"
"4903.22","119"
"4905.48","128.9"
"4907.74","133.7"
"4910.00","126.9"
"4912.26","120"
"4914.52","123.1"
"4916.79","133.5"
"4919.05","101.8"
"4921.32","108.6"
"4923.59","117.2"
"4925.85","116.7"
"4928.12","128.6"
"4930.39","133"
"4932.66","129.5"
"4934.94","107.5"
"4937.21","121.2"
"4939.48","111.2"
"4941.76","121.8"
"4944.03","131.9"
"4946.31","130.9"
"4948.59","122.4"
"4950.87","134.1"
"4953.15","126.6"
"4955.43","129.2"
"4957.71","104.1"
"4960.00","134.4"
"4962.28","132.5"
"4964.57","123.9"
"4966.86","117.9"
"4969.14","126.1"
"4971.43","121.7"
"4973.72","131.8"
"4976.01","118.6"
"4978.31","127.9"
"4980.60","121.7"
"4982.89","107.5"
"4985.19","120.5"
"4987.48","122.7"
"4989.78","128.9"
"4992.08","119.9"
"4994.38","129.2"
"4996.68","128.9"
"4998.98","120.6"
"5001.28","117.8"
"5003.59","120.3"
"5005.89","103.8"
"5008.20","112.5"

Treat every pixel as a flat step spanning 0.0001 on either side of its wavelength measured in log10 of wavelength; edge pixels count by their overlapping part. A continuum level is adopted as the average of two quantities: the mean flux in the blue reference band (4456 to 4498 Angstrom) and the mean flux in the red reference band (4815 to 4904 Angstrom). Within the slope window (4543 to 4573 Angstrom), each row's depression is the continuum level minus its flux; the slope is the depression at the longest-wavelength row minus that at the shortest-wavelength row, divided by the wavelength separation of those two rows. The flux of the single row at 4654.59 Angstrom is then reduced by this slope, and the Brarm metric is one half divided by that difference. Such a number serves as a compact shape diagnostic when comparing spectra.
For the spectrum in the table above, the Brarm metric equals 0.0043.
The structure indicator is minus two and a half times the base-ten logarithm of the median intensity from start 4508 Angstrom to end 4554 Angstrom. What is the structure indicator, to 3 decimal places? -5.220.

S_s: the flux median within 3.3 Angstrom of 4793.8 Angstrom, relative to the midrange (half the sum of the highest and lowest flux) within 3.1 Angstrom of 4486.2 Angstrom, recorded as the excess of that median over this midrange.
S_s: 10.6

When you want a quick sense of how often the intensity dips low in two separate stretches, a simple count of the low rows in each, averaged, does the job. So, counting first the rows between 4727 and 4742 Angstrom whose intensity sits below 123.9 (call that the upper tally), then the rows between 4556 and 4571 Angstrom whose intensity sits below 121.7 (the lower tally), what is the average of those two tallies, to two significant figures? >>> 3.0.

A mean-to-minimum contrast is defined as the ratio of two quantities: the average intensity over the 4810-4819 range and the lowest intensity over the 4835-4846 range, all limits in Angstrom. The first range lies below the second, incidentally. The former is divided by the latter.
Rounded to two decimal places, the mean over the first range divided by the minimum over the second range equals 1.11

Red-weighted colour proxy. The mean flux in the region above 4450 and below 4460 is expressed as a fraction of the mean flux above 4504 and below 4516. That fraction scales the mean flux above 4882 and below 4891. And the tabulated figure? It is 106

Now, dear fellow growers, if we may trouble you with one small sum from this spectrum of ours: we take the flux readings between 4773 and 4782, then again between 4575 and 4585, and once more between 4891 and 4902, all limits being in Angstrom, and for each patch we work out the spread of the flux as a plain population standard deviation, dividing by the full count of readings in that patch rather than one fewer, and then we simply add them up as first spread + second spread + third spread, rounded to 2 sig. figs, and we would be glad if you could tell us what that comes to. 14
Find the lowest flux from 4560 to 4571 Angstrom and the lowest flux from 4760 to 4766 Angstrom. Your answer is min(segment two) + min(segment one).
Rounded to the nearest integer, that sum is 239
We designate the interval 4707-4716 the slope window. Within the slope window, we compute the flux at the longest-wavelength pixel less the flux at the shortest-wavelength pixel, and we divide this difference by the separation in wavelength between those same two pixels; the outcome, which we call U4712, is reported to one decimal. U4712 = -1.8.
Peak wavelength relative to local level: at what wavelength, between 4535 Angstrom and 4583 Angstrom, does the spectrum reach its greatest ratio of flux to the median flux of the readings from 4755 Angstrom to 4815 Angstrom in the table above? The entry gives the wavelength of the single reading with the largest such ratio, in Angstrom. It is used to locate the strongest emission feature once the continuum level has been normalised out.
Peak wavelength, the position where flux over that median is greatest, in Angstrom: 4559.13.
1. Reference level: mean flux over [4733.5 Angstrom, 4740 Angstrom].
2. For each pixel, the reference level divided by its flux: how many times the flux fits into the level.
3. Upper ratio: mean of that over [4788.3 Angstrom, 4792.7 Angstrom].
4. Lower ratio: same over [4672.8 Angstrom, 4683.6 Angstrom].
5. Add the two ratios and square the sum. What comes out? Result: 4.17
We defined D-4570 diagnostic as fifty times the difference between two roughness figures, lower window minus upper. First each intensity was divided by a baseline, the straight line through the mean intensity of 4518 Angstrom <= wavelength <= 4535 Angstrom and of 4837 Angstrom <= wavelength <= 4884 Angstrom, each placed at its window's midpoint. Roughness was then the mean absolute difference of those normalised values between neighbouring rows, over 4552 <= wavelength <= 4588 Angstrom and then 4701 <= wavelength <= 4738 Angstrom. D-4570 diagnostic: -1.5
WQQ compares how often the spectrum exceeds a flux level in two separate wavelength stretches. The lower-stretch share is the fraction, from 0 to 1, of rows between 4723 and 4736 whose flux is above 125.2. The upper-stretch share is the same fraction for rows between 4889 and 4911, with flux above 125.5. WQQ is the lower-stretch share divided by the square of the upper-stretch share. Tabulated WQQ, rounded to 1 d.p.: 1.4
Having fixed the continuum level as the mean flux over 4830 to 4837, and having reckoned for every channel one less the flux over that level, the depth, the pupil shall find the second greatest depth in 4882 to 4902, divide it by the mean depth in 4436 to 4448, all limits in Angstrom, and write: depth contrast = 0.81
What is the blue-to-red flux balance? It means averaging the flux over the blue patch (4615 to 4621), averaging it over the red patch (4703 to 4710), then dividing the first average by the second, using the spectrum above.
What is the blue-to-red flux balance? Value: 1.009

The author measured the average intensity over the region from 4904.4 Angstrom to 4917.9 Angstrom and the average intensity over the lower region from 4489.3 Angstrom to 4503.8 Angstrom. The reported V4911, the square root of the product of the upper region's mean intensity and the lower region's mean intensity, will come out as 127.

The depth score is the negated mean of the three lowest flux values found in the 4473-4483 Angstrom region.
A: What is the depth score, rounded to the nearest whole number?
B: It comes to -114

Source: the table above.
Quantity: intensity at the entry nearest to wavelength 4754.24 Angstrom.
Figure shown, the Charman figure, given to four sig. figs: 116.9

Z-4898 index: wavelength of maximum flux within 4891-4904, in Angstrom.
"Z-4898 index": 4894.20 Angstrom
